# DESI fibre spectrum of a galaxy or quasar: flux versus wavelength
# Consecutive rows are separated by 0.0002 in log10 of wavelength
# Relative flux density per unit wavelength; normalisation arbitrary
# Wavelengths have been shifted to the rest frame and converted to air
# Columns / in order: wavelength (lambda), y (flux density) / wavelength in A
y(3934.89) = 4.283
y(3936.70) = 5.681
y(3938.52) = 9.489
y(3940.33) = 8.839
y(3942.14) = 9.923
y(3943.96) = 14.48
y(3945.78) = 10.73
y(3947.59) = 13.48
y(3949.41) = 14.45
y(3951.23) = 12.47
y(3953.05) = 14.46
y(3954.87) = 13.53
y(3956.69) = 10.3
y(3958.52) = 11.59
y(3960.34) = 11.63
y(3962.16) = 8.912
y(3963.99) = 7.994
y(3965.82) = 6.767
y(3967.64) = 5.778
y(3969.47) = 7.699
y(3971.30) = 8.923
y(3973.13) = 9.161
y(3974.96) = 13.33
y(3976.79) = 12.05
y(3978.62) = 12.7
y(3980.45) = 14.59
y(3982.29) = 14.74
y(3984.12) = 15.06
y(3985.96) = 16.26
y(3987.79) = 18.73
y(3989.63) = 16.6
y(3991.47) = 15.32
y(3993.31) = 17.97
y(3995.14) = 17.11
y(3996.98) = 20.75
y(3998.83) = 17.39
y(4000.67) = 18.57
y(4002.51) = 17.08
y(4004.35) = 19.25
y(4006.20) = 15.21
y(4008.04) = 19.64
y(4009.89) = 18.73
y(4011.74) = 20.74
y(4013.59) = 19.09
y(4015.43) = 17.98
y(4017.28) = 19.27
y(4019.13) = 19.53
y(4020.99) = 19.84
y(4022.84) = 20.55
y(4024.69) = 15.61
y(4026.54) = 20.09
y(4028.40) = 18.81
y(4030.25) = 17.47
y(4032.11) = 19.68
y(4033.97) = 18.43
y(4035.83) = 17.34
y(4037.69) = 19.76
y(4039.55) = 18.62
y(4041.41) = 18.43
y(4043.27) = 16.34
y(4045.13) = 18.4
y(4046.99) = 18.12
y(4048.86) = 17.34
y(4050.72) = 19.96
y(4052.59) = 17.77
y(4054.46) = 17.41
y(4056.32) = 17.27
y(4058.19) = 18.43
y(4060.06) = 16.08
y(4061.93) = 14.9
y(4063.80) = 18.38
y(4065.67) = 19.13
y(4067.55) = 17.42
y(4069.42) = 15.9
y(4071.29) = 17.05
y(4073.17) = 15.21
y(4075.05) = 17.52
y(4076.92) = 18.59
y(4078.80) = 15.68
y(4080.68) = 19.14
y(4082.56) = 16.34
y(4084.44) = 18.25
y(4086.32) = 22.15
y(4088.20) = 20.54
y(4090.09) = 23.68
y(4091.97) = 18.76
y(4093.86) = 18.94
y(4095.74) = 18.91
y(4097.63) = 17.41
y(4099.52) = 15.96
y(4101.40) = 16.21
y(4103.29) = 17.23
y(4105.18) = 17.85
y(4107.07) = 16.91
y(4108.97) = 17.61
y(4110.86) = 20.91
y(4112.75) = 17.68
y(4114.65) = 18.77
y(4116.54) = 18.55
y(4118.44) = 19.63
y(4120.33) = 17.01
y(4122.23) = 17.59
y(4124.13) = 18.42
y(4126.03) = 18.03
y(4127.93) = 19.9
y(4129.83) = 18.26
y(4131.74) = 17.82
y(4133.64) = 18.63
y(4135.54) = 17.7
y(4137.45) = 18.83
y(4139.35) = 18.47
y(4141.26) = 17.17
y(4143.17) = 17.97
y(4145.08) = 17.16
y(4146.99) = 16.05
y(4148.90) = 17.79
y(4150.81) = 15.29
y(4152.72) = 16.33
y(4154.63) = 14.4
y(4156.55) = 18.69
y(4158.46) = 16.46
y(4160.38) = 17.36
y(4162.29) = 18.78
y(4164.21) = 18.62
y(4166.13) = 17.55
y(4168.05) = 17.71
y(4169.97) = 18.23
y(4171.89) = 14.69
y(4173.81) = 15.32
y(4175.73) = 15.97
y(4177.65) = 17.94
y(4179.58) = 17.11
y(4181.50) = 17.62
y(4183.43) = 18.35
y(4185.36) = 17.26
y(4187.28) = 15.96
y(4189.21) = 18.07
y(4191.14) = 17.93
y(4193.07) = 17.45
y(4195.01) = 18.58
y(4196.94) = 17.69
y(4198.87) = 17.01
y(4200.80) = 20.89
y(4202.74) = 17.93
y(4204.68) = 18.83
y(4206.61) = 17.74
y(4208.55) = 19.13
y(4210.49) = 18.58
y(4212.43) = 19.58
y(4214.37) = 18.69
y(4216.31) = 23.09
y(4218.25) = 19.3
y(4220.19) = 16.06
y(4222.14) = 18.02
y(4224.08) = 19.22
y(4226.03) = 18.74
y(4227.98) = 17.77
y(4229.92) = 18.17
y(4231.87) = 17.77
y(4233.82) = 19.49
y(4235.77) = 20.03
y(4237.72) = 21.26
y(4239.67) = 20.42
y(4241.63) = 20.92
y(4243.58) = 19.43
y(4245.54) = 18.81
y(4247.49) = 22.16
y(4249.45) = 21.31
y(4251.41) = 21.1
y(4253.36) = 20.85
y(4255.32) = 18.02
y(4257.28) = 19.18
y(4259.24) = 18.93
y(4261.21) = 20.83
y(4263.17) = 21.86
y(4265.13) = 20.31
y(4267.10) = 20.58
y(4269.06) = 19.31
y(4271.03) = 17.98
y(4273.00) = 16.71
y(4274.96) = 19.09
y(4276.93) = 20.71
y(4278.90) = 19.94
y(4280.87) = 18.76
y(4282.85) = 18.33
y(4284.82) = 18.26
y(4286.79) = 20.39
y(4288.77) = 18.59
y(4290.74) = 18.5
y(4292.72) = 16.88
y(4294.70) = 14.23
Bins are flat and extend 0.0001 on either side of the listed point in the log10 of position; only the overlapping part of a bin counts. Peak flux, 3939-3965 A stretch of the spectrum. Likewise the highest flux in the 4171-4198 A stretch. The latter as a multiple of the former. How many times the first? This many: 1.28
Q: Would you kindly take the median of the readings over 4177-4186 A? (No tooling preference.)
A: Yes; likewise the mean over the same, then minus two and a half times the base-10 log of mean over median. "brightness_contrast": -0.002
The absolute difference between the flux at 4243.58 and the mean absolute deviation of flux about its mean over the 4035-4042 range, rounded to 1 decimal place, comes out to 18.8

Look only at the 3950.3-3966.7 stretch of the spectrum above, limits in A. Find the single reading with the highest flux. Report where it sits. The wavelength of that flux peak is 3953.05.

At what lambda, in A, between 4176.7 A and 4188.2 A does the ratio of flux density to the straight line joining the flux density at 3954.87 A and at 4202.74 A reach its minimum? 4187.28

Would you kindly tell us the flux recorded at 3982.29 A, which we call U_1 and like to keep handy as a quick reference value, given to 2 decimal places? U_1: 14.74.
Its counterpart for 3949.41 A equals 14.45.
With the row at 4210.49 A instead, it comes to 18.58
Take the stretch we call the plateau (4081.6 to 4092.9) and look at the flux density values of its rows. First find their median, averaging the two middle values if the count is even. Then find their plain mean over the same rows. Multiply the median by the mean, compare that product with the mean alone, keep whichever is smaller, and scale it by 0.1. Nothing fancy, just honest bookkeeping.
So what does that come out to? 2.00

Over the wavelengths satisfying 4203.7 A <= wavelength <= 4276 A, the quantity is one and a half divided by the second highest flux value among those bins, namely 0.068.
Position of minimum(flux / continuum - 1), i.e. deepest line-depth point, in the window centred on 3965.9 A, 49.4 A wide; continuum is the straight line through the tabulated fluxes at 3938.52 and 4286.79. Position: 3967.64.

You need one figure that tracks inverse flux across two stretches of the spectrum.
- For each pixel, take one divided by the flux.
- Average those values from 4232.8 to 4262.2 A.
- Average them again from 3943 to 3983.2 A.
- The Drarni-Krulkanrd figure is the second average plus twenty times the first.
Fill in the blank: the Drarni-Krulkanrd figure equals 1.09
